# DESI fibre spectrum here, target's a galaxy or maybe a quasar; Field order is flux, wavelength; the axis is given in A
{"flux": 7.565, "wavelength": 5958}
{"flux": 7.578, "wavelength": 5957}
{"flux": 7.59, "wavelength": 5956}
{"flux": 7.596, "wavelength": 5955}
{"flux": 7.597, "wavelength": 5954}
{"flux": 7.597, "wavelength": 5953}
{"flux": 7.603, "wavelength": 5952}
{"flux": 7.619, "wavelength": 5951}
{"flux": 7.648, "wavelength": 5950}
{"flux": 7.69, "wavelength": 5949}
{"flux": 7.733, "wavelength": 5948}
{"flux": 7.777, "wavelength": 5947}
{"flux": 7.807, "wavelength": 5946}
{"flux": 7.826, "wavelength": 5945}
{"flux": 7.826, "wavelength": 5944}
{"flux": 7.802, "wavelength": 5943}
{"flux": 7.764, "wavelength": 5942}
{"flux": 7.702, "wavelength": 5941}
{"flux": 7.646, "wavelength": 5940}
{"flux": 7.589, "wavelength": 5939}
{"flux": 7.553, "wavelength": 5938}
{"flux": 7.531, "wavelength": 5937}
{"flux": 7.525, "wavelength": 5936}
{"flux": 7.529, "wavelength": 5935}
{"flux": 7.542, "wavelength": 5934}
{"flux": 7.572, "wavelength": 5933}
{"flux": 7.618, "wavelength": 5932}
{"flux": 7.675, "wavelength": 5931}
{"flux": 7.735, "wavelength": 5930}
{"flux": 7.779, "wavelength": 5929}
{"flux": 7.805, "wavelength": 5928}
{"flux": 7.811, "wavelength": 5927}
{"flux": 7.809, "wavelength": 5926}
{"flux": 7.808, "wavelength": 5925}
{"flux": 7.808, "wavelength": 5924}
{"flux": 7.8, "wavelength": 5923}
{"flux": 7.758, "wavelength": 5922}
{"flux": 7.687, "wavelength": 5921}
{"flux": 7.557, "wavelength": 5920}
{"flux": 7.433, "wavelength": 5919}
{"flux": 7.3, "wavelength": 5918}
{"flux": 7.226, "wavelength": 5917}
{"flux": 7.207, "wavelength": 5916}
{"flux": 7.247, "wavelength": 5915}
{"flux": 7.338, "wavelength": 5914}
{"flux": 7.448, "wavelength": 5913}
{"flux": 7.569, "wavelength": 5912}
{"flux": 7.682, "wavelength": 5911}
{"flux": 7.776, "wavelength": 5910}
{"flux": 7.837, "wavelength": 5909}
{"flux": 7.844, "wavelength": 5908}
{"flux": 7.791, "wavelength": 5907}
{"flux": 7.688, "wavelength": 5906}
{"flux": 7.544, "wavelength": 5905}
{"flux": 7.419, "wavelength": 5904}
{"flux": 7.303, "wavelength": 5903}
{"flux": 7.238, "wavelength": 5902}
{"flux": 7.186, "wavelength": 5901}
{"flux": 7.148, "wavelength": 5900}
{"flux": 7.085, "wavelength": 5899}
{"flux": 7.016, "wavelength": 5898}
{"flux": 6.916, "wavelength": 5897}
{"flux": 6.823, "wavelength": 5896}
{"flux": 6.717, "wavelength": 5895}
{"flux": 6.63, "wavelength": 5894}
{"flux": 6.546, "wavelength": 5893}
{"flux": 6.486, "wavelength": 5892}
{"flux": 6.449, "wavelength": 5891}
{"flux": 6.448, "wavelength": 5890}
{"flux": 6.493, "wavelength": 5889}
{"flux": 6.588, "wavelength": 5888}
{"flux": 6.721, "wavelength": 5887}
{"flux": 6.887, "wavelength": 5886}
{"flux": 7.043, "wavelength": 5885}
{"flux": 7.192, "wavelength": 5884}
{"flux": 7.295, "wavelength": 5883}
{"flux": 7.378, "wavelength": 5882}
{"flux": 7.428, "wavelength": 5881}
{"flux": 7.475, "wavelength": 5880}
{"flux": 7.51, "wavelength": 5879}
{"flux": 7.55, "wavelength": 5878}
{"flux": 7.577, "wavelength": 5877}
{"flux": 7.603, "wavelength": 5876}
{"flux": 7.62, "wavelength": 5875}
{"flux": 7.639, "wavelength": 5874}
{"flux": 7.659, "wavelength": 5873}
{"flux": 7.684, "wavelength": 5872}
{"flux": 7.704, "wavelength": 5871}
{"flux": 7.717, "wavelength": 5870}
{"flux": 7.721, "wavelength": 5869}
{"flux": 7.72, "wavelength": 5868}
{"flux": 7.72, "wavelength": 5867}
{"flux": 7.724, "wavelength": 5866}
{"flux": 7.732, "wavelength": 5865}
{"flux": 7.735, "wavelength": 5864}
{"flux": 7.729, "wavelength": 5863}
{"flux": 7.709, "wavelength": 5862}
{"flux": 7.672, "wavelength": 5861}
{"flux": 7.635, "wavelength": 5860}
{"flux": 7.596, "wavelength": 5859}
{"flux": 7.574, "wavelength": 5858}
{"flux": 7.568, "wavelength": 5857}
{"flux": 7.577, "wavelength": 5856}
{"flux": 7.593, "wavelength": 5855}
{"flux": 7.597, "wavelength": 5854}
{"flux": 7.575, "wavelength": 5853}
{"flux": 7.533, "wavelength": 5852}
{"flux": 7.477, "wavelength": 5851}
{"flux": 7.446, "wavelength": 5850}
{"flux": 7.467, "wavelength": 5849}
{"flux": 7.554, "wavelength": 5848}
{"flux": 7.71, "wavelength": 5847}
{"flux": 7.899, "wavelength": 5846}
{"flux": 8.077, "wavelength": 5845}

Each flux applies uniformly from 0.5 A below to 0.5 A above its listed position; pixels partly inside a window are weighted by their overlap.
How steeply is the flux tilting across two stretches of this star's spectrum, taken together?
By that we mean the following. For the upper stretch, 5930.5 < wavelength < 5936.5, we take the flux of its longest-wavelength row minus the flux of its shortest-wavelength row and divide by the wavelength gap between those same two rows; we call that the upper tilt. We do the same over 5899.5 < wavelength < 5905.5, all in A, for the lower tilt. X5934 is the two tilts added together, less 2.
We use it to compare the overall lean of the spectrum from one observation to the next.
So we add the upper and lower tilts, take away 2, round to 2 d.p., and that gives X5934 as -1.95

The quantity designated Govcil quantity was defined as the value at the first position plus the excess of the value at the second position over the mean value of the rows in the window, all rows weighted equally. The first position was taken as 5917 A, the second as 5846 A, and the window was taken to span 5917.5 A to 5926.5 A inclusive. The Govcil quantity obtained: 7.46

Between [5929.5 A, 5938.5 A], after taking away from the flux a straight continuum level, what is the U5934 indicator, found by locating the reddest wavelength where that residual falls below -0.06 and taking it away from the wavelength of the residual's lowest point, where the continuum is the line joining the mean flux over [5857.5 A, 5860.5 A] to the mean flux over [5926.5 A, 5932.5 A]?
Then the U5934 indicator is -2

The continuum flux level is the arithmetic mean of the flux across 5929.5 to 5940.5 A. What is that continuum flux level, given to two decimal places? 7.59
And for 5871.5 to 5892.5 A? 7.18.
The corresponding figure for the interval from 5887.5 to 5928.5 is 7.30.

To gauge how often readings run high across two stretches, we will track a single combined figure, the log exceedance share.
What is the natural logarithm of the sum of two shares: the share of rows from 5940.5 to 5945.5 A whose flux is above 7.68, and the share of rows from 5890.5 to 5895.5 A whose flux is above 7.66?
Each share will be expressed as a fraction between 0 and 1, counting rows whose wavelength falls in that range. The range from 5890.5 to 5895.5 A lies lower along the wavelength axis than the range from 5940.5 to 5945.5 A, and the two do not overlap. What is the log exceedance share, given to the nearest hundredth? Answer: 0.00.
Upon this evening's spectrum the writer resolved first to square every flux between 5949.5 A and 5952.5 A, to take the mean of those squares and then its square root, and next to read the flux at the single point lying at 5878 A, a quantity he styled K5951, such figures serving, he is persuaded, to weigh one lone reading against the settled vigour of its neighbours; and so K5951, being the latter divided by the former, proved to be 0.99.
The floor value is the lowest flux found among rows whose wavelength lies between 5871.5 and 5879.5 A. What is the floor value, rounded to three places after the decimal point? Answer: 7.510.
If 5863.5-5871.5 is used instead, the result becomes 7.704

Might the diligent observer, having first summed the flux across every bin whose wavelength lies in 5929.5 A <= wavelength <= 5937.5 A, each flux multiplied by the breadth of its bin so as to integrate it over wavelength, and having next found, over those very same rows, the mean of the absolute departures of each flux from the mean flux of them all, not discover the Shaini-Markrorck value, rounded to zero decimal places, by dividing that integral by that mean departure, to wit 951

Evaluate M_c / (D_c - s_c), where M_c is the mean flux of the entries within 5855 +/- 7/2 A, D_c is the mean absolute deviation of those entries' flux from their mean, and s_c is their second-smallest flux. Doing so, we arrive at -1.00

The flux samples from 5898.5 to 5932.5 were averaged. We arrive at 7.56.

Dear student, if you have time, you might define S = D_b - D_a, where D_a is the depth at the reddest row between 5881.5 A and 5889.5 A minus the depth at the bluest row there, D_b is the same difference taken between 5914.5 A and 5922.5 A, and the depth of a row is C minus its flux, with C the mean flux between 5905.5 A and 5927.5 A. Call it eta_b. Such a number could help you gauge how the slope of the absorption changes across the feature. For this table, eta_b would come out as -1.4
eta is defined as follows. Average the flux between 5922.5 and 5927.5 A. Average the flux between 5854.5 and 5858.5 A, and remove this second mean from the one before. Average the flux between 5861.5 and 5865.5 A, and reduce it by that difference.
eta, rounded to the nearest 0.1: 7.5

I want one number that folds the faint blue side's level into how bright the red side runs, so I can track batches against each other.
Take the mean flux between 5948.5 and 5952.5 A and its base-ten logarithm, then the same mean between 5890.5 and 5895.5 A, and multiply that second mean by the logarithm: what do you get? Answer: 5.8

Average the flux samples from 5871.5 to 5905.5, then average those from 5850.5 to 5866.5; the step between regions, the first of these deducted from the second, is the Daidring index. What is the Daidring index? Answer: 0.50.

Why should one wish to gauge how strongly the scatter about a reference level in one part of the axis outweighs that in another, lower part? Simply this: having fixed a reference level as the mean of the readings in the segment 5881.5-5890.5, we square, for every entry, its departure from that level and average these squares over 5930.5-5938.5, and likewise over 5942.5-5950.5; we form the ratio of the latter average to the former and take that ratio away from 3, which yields 1.3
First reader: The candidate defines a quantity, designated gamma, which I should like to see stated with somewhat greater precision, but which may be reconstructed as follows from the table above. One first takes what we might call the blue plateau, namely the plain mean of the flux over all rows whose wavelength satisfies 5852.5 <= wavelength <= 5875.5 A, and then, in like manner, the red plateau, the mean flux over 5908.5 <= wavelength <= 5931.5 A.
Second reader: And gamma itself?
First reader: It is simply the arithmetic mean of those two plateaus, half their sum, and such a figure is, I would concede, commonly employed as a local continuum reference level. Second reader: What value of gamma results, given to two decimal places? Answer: 7.64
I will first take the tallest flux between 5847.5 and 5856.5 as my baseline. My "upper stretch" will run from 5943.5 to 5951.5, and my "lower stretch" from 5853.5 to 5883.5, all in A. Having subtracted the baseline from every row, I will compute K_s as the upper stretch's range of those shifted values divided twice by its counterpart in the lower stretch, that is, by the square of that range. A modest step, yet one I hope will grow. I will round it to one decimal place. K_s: 1.1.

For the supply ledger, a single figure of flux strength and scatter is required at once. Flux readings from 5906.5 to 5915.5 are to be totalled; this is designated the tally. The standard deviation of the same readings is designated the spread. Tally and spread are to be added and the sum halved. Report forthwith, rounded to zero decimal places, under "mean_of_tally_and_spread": 34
